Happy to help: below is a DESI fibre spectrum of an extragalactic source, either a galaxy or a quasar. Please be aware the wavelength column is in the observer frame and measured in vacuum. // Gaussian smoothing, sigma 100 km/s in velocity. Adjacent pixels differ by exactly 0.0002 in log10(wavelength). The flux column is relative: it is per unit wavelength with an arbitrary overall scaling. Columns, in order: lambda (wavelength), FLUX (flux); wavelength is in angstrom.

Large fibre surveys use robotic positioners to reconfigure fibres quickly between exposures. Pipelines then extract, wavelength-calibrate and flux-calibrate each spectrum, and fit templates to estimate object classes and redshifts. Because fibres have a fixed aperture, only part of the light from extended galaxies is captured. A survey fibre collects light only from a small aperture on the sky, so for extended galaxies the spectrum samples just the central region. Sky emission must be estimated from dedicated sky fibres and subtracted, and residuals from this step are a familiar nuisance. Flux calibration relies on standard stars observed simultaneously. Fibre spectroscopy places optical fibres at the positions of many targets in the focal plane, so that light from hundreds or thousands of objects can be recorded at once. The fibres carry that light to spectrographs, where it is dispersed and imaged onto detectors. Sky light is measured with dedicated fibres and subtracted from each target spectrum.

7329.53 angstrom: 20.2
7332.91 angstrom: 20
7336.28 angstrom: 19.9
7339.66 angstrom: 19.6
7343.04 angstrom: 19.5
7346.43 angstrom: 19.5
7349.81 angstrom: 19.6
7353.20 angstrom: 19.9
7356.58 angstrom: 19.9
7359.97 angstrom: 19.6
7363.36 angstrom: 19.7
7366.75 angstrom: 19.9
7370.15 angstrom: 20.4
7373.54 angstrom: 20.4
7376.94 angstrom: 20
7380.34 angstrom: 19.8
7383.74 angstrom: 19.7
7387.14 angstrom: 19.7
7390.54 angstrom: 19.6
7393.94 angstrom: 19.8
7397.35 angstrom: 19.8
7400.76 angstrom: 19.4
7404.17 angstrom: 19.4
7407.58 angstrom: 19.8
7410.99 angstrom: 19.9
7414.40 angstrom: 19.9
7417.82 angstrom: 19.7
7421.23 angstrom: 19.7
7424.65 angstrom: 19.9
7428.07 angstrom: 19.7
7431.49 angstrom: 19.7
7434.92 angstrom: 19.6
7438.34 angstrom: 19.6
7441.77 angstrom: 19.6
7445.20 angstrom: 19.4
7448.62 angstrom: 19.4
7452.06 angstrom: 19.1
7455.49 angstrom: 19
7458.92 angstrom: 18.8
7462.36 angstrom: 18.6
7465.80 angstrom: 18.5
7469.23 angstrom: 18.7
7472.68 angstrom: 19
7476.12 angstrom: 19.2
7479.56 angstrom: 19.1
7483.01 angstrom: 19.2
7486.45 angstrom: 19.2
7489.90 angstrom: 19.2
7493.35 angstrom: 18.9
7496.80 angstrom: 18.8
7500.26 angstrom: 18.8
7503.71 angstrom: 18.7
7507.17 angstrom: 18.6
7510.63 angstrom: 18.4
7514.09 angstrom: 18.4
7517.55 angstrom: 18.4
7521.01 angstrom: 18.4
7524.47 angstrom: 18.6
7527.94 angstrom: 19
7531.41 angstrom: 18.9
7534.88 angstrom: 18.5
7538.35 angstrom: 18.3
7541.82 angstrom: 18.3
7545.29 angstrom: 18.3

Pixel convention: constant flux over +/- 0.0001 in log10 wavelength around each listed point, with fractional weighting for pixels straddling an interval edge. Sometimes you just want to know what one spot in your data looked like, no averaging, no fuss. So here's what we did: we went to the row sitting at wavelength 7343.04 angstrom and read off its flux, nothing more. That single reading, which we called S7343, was 19.5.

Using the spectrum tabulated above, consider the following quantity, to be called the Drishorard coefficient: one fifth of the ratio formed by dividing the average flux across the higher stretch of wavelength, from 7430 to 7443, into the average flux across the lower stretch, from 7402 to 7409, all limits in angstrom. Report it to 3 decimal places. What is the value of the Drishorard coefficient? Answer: 0.200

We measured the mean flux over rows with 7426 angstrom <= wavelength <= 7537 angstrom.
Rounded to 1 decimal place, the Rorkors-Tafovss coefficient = 19.0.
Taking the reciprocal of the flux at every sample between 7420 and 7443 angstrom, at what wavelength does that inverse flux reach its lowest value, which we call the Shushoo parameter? 7424.65 angstrom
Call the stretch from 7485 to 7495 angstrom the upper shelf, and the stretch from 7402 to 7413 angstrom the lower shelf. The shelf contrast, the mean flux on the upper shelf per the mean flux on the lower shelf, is 0.97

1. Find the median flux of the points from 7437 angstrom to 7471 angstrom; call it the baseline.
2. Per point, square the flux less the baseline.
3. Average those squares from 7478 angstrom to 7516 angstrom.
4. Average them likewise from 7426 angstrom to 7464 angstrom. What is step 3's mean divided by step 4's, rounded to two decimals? 0.61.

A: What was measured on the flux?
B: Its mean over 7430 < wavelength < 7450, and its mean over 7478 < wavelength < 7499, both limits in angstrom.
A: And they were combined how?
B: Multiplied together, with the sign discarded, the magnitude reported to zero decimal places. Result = 373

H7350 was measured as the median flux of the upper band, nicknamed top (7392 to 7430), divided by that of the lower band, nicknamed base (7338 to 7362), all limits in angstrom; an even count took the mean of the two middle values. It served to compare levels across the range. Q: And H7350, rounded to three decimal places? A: 1.010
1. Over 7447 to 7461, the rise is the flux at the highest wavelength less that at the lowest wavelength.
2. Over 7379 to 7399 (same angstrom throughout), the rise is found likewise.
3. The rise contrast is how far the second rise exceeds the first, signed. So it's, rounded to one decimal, 0.6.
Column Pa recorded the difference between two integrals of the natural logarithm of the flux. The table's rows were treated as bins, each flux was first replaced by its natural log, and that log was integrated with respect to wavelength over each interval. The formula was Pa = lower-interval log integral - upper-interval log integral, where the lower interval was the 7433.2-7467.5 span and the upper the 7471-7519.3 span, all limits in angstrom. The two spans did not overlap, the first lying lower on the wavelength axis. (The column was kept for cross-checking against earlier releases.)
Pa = -41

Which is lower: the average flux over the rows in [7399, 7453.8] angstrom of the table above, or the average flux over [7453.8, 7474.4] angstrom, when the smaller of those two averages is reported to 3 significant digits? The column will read 18.8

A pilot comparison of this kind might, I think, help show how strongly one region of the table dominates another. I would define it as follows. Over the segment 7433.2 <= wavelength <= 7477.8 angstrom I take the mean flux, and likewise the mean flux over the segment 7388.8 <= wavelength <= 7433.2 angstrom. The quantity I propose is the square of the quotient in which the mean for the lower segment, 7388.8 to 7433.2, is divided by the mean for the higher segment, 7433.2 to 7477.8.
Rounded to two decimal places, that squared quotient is 1.06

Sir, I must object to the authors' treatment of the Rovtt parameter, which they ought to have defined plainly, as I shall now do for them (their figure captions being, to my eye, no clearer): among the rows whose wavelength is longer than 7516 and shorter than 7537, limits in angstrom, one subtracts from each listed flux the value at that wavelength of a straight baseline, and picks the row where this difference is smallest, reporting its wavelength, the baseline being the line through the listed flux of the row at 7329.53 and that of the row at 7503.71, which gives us 7517.55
